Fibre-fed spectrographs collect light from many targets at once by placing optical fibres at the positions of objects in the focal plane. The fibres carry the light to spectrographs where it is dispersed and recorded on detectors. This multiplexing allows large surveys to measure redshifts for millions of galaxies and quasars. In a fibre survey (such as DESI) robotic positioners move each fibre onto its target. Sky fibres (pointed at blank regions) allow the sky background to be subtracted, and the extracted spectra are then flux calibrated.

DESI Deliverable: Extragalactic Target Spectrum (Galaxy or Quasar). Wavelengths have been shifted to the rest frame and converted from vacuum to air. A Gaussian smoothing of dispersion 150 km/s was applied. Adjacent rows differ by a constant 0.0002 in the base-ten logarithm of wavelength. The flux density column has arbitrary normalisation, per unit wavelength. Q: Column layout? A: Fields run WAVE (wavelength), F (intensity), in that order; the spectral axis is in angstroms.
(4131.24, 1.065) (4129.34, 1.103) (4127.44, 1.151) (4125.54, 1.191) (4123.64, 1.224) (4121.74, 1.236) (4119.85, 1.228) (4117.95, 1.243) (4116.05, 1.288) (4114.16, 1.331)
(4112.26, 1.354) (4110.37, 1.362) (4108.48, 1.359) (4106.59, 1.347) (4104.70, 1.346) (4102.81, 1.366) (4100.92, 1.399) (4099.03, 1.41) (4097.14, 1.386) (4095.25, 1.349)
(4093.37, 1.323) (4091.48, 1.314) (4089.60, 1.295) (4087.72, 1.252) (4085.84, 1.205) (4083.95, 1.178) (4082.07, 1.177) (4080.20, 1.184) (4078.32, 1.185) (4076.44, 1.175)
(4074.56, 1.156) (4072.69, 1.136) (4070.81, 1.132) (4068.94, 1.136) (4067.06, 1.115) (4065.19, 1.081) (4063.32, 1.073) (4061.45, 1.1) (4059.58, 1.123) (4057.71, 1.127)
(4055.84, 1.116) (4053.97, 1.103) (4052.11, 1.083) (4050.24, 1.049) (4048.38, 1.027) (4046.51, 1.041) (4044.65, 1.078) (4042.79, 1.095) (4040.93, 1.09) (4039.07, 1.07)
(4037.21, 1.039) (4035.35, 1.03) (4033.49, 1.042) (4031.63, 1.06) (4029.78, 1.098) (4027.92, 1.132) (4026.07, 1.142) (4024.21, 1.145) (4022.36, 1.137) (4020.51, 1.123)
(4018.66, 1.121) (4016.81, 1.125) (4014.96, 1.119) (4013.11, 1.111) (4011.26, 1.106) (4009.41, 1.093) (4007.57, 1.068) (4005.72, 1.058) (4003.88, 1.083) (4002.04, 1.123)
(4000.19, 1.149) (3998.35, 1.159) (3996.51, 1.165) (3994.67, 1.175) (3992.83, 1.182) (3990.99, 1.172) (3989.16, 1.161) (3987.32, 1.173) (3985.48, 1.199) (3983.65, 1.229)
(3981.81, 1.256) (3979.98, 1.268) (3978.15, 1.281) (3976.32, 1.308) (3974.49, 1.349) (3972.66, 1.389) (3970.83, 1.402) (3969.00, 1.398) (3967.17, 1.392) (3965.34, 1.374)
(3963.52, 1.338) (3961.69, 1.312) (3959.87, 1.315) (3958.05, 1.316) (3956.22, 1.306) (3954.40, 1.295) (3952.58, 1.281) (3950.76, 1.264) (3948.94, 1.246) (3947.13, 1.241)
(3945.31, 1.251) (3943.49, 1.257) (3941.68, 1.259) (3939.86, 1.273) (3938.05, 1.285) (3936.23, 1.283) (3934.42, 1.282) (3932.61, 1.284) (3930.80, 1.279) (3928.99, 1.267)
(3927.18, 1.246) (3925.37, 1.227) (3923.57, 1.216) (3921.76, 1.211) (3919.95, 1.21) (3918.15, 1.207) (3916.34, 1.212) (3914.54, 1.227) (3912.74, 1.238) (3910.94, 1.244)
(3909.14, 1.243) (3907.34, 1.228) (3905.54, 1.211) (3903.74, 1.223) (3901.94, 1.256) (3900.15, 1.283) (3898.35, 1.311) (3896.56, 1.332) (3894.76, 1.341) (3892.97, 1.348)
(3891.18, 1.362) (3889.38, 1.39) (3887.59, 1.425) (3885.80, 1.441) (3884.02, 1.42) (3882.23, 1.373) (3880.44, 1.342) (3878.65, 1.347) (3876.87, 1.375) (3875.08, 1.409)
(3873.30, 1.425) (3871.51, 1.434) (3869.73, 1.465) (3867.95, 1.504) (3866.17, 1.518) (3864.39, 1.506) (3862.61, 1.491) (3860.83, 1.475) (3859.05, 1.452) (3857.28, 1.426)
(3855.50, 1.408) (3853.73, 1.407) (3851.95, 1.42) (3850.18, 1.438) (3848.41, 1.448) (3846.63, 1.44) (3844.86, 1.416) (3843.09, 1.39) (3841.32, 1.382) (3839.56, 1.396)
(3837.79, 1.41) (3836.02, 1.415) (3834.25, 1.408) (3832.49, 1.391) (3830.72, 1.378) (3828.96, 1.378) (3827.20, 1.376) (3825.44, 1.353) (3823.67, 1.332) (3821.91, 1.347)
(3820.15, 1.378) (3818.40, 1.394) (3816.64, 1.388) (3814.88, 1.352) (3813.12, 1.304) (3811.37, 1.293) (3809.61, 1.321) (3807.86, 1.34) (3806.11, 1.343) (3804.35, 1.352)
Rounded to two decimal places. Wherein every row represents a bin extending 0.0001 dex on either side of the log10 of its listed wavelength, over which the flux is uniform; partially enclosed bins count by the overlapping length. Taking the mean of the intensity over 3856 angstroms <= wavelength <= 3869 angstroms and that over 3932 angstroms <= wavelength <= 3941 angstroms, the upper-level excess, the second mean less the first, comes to -0.20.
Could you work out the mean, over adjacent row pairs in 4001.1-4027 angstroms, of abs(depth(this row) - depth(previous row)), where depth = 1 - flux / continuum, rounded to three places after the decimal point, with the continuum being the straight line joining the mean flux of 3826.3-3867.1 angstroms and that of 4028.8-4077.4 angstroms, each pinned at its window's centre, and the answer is 0.012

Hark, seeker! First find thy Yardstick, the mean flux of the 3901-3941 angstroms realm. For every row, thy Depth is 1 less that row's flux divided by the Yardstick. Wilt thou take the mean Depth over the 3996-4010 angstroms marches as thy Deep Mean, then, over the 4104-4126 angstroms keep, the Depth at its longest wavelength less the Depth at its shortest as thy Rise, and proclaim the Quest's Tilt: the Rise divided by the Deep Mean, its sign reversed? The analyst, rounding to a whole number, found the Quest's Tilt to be -1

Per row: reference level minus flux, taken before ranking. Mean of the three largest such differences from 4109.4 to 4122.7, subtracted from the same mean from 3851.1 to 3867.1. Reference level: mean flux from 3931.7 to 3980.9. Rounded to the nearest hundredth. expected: -0.18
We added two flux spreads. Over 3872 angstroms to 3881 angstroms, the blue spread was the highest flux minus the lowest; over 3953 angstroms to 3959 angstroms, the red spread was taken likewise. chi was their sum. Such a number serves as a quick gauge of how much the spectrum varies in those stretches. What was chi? 0.10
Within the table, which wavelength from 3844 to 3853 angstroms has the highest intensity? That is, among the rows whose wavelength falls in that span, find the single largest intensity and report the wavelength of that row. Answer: 3848.41 angstroms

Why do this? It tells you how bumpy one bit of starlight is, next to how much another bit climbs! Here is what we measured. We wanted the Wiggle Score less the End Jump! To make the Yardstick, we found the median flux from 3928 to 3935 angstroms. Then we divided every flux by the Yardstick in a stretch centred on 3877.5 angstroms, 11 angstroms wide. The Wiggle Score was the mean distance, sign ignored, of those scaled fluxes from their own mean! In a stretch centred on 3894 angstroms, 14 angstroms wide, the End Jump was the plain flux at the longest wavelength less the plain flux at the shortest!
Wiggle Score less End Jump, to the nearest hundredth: 0.16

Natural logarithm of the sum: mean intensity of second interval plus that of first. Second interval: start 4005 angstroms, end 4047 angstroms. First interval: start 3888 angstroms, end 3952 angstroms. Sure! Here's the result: 0.86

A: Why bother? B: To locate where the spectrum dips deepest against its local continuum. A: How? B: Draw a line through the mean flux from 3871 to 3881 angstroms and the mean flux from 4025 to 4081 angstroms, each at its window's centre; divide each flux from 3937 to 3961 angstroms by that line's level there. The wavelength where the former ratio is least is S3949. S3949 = 3947.13 angstroms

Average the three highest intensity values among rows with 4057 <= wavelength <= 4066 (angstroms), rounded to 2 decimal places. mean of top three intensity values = 1.12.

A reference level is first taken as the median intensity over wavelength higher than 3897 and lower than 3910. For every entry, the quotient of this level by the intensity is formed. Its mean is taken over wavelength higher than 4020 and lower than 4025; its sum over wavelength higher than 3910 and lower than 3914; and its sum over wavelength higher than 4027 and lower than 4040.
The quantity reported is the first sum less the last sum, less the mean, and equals -7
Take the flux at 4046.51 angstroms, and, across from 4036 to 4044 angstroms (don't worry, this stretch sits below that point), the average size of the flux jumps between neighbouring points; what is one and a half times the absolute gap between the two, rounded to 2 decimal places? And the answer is 1.53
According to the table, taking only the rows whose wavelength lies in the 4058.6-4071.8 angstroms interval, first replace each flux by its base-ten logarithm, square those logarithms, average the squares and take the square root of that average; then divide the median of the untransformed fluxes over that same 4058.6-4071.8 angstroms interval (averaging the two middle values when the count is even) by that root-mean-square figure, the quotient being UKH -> 24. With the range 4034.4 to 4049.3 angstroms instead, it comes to 39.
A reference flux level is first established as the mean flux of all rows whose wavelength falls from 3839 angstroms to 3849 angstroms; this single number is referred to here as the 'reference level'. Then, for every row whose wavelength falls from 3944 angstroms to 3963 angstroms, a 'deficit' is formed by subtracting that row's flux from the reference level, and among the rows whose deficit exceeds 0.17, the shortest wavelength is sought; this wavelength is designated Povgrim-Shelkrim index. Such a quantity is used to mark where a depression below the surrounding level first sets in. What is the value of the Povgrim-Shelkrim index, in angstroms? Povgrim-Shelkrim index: 3947.13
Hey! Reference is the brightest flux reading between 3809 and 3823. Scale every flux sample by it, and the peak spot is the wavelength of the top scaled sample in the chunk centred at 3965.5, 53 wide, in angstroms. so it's 3970.83 angstroms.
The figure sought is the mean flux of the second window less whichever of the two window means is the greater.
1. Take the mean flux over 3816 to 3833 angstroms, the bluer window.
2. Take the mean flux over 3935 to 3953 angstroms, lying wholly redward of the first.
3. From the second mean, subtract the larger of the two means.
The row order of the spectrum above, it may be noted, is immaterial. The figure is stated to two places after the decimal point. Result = -0.11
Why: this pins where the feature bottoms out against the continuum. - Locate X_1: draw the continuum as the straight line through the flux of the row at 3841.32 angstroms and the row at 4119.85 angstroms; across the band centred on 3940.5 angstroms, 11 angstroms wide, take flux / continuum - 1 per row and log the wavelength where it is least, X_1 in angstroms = 3945.31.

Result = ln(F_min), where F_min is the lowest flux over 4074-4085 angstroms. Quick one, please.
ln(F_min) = 0.14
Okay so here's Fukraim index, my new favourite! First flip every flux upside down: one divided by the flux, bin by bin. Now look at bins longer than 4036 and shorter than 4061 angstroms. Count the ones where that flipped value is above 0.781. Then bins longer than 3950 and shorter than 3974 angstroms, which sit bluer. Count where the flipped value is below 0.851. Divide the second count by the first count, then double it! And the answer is 2.0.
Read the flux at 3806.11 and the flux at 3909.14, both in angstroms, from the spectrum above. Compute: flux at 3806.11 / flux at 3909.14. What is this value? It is 1.08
